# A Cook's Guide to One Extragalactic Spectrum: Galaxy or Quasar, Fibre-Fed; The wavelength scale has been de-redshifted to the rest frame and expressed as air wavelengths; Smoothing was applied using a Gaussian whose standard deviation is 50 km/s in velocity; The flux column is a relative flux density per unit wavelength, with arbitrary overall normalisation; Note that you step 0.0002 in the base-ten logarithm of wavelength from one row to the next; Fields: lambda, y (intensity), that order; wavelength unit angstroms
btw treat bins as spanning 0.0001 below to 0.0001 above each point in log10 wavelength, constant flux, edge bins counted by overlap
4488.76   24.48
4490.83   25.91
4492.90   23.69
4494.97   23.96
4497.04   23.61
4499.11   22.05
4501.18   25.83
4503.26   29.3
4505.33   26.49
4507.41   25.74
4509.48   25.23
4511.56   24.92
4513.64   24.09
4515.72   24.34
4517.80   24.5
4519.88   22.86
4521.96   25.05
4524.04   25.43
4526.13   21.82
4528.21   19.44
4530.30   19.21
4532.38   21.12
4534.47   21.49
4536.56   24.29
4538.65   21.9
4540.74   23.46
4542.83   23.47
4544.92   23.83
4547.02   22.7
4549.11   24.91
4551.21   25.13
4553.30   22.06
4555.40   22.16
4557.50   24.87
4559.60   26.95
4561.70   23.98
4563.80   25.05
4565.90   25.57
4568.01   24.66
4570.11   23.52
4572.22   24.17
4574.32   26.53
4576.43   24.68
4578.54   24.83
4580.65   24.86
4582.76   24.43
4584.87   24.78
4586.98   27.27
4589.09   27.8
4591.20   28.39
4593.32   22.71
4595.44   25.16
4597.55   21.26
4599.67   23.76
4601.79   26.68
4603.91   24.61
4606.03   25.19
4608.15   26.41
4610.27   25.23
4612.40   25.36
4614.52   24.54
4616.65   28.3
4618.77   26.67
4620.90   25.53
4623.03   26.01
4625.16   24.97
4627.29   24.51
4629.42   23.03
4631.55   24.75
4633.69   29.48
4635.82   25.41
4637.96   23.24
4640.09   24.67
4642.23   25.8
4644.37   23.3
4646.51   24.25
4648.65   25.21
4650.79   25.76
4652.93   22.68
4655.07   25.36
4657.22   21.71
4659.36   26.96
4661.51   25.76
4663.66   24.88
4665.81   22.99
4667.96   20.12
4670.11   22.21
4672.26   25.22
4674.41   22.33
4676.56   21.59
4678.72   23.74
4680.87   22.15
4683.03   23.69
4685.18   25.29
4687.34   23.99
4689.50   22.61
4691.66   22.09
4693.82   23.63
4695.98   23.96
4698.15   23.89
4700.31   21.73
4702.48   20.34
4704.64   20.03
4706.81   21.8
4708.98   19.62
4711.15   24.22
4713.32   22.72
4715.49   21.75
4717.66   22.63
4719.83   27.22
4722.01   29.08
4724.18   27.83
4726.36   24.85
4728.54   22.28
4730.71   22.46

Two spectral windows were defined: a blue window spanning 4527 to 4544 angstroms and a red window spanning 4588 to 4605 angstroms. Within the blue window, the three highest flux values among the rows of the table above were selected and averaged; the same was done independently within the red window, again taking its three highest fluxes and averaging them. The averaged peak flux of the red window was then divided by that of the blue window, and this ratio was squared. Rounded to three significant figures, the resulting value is 1.35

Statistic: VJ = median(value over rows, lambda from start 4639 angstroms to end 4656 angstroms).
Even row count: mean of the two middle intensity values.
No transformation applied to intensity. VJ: 24.9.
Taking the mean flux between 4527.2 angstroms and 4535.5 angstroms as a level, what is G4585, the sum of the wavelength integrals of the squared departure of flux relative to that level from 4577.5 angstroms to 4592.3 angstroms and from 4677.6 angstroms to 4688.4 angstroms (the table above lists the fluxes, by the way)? 662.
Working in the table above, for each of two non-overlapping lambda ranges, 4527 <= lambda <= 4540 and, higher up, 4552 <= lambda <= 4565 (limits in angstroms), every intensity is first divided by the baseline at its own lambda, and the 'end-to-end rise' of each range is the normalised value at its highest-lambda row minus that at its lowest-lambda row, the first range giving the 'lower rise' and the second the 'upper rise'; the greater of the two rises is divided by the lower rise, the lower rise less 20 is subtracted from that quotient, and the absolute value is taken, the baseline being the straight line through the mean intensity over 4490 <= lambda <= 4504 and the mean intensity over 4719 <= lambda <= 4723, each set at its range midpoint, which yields 21.1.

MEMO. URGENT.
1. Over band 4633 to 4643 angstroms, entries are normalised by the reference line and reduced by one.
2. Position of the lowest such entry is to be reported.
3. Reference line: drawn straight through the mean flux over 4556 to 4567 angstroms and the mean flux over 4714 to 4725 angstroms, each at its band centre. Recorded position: 4637.96 angstroms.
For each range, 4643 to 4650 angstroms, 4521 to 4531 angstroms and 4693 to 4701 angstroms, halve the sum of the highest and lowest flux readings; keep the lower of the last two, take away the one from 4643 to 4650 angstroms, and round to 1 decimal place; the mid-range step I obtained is -1.9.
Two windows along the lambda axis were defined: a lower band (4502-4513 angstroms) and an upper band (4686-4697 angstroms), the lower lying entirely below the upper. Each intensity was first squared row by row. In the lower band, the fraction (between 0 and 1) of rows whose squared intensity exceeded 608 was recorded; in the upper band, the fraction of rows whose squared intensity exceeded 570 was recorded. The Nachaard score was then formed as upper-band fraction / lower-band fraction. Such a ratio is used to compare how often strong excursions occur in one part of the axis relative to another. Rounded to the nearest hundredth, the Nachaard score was 0.40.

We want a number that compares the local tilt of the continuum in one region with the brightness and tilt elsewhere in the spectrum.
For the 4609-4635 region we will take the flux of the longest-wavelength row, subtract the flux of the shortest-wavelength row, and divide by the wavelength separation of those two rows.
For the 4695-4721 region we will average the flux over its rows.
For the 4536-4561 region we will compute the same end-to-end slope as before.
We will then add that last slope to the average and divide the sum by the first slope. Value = 125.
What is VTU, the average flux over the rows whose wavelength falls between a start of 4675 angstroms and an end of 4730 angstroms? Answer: 23.3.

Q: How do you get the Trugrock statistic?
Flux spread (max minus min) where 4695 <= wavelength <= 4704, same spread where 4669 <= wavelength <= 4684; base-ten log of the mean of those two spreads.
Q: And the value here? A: 0.56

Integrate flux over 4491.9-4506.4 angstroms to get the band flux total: 362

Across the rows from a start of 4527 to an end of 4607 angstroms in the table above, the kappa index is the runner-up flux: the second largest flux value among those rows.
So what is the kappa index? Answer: 27.8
